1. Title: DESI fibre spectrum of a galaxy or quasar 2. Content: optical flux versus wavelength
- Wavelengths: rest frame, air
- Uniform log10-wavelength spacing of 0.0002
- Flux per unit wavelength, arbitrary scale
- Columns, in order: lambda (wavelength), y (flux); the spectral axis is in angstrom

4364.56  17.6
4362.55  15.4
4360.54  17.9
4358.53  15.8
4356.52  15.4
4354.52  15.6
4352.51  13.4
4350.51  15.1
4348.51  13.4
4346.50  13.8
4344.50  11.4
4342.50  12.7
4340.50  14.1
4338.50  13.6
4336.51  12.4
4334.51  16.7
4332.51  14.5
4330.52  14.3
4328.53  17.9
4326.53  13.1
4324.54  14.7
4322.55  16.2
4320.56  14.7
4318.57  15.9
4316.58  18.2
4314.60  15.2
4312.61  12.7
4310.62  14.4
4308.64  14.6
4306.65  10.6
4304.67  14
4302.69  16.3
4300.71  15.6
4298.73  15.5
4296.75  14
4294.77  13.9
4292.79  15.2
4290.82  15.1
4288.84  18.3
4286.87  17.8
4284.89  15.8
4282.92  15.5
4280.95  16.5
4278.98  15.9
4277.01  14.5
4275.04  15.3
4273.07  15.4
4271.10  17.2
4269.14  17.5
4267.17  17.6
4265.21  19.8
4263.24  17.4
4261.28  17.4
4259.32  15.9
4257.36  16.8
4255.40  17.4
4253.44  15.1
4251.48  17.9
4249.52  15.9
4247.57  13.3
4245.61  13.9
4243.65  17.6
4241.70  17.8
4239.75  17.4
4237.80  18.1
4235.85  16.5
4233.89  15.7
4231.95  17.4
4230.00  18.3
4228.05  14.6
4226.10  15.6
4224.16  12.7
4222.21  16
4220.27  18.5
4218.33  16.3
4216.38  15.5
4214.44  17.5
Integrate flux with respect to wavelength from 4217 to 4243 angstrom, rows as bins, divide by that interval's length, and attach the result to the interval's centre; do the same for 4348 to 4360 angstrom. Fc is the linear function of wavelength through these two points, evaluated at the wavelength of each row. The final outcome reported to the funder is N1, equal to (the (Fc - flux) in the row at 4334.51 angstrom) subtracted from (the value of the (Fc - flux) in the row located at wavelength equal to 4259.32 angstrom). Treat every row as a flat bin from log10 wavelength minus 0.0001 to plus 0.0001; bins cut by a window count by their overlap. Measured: 2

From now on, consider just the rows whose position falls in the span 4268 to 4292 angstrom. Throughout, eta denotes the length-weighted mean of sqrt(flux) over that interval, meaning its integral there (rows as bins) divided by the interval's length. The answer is 4.03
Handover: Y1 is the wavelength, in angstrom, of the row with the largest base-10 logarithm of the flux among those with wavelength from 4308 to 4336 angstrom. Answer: 4316.58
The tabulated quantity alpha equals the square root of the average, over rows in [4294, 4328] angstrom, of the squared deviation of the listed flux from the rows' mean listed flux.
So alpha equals 1.6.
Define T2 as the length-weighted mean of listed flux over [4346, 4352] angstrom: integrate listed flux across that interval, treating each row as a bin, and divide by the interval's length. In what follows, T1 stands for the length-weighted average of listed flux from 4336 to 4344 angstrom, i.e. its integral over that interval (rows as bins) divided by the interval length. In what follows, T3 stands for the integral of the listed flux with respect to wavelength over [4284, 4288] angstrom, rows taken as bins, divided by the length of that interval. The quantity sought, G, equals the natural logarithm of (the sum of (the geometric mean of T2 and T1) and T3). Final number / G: 3.42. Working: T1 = 13.1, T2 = 14.1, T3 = 16.9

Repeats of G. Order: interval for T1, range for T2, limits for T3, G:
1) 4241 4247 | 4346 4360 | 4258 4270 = 3.50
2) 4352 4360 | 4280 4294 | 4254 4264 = 3.49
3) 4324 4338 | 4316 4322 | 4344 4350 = 3.35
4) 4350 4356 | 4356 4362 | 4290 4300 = 3.41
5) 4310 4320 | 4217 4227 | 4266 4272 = 3.50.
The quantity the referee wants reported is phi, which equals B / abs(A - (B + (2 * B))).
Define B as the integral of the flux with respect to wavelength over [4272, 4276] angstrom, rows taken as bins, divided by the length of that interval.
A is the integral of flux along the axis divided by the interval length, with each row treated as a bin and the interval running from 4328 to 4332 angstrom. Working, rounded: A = 15.7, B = 15.4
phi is 0.51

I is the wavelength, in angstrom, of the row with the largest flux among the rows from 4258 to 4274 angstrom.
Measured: 4265.21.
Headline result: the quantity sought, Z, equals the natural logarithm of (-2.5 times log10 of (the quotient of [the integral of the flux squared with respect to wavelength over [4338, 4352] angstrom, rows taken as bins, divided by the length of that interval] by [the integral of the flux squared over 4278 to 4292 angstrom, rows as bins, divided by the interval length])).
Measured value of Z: -0.8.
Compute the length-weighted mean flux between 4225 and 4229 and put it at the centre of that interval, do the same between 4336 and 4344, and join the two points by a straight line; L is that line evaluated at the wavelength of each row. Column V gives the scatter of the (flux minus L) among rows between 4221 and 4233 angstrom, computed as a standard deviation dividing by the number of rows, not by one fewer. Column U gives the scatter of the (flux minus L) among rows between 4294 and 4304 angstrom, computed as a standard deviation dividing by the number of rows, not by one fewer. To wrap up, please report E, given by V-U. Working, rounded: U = 0.99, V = 1.86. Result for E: 0.86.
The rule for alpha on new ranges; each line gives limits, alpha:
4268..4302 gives 1.2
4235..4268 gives 1.6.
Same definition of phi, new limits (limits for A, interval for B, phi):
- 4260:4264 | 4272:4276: 0.53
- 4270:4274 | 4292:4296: 0.54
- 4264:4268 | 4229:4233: 0.51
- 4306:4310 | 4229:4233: 0.44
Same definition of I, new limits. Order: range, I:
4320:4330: 4328.53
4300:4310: 4302.69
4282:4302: 4288.84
